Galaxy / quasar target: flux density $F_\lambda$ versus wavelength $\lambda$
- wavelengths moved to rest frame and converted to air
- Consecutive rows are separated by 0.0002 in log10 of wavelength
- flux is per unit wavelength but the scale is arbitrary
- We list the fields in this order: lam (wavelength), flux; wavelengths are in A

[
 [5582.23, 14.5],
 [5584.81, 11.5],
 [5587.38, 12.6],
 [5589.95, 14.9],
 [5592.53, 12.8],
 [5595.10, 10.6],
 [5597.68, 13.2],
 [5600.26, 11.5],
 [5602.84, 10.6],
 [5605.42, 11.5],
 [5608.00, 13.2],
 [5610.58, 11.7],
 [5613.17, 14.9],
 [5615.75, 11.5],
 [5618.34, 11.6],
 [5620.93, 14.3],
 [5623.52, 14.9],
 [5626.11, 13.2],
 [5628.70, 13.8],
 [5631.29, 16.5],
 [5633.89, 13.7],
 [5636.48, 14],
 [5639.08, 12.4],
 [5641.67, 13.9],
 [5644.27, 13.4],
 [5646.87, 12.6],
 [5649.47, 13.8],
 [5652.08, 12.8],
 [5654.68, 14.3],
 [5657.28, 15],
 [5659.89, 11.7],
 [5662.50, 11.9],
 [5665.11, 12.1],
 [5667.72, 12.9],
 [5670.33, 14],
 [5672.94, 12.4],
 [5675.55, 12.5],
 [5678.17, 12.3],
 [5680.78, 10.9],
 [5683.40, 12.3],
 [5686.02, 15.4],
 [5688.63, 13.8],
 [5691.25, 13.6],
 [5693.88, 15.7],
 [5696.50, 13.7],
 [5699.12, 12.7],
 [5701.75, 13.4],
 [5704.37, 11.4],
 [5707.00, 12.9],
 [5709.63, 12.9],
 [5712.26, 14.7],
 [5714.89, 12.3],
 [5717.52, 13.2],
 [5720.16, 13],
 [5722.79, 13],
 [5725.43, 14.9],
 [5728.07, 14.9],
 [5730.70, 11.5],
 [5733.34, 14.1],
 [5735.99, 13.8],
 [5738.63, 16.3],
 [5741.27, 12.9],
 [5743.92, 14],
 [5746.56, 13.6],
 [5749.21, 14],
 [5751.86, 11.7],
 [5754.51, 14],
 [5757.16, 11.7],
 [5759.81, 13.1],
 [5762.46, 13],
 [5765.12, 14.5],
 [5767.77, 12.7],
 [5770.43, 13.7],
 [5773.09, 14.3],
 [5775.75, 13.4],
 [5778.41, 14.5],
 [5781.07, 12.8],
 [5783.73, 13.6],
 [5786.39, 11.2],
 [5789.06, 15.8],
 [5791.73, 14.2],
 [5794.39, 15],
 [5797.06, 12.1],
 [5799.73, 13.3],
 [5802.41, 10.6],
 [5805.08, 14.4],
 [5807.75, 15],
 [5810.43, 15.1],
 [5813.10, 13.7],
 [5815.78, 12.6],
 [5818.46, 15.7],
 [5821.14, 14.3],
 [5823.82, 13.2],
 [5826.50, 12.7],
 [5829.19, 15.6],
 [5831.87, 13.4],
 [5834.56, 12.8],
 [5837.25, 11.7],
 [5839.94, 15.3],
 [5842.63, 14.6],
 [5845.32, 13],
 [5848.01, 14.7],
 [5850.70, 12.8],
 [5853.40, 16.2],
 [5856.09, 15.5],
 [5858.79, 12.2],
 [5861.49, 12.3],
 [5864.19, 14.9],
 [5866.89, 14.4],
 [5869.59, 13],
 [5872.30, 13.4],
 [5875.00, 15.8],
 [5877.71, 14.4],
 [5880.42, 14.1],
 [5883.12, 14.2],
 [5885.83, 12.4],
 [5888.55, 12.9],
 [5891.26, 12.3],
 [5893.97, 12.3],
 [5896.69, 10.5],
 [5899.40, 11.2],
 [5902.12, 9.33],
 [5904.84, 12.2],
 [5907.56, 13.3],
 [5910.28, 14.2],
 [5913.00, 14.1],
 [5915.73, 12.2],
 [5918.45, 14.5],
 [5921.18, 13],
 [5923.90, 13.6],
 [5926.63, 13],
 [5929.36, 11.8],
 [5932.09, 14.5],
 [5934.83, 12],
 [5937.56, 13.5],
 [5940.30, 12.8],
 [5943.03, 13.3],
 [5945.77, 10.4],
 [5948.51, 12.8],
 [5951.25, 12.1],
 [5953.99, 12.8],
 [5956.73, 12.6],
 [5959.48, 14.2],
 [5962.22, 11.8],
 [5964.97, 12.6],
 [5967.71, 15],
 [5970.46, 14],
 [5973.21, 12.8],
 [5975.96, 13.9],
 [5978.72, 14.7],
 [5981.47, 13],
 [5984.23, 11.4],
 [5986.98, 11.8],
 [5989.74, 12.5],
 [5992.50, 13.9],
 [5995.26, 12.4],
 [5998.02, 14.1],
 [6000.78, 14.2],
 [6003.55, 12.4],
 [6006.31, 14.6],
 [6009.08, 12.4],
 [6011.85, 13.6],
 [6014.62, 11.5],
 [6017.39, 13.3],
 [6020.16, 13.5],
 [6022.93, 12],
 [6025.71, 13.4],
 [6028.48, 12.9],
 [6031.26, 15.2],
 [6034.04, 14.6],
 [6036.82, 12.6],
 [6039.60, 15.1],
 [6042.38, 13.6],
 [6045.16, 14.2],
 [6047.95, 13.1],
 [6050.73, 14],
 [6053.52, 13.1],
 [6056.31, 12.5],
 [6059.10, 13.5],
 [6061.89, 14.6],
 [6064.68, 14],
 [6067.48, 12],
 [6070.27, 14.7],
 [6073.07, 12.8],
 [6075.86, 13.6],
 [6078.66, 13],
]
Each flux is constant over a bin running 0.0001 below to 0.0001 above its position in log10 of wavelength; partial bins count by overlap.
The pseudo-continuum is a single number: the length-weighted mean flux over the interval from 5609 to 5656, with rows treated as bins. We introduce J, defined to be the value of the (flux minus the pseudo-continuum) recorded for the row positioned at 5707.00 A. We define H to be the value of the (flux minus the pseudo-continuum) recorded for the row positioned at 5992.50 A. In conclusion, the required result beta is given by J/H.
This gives -2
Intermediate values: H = 0.4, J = -0.6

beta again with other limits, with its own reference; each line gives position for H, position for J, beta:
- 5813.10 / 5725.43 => 8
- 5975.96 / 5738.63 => 7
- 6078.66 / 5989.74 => 2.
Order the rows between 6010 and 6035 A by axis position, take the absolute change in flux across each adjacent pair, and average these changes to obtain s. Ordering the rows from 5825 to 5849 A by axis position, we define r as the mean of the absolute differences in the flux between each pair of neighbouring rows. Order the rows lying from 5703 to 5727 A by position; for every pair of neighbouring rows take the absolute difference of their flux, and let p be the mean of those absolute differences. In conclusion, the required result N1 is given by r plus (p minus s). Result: 1.59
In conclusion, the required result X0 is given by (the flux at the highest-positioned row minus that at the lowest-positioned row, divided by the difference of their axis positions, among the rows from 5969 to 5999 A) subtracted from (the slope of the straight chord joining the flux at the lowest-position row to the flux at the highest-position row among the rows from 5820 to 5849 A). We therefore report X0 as 0.01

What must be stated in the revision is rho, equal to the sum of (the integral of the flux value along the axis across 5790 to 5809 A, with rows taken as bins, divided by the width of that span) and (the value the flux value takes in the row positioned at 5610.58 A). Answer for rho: 25.3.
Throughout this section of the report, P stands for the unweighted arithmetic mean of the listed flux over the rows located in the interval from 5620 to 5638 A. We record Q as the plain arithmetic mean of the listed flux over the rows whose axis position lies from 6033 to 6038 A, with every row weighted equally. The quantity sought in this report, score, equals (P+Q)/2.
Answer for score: 14.0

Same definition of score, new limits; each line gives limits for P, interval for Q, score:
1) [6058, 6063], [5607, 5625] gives 13.6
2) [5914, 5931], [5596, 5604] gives 12.4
